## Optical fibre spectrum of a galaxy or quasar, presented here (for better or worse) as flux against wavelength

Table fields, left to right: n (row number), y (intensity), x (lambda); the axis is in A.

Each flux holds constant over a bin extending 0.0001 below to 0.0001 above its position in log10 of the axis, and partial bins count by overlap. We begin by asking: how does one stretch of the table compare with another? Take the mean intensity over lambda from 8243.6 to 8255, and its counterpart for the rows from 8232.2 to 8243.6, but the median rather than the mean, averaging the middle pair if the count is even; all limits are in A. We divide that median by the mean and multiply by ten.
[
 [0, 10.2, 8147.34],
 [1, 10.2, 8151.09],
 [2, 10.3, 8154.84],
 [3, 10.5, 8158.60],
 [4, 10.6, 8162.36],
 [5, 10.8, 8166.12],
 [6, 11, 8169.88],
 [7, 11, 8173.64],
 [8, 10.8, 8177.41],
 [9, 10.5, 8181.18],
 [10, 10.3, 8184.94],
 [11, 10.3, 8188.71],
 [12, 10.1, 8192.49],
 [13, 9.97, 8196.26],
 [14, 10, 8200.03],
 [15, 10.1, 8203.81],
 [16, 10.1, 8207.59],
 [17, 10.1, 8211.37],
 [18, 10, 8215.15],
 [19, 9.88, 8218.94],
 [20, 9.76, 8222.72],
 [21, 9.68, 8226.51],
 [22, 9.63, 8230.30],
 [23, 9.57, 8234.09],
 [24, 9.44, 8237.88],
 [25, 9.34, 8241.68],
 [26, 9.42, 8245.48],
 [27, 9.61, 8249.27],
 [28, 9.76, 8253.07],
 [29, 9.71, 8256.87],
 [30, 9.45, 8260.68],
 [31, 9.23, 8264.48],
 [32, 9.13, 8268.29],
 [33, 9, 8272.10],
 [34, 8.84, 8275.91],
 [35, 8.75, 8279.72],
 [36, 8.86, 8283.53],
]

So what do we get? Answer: 9.8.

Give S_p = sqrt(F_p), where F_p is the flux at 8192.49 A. 3.18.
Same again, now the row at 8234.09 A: 3.09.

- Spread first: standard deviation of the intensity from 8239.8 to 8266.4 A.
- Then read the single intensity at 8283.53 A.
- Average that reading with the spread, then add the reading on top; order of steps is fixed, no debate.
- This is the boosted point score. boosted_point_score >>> 13.4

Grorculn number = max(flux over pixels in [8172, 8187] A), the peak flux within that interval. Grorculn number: 11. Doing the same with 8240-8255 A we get 9.76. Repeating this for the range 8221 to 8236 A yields 9.76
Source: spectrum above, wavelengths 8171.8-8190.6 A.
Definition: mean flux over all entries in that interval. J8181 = 10.6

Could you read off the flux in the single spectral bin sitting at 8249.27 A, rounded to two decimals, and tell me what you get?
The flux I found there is 9.61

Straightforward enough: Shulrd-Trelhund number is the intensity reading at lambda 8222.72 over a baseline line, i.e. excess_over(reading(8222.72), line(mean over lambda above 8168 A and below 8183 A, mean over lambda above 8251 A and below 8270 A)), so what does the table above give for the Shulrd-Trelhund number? -0.31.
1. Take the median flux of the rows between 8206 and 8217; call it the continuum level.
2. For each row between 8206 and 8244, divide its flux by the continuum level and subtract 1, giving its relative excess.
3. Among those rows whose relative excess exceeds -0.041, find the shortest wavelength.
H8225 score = 8207.59 A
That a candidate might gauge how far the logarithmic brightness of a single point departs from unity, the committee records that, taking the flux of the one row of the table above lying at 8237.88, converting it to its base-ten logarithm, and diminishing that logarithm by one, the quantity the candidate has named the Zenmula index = -0.025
